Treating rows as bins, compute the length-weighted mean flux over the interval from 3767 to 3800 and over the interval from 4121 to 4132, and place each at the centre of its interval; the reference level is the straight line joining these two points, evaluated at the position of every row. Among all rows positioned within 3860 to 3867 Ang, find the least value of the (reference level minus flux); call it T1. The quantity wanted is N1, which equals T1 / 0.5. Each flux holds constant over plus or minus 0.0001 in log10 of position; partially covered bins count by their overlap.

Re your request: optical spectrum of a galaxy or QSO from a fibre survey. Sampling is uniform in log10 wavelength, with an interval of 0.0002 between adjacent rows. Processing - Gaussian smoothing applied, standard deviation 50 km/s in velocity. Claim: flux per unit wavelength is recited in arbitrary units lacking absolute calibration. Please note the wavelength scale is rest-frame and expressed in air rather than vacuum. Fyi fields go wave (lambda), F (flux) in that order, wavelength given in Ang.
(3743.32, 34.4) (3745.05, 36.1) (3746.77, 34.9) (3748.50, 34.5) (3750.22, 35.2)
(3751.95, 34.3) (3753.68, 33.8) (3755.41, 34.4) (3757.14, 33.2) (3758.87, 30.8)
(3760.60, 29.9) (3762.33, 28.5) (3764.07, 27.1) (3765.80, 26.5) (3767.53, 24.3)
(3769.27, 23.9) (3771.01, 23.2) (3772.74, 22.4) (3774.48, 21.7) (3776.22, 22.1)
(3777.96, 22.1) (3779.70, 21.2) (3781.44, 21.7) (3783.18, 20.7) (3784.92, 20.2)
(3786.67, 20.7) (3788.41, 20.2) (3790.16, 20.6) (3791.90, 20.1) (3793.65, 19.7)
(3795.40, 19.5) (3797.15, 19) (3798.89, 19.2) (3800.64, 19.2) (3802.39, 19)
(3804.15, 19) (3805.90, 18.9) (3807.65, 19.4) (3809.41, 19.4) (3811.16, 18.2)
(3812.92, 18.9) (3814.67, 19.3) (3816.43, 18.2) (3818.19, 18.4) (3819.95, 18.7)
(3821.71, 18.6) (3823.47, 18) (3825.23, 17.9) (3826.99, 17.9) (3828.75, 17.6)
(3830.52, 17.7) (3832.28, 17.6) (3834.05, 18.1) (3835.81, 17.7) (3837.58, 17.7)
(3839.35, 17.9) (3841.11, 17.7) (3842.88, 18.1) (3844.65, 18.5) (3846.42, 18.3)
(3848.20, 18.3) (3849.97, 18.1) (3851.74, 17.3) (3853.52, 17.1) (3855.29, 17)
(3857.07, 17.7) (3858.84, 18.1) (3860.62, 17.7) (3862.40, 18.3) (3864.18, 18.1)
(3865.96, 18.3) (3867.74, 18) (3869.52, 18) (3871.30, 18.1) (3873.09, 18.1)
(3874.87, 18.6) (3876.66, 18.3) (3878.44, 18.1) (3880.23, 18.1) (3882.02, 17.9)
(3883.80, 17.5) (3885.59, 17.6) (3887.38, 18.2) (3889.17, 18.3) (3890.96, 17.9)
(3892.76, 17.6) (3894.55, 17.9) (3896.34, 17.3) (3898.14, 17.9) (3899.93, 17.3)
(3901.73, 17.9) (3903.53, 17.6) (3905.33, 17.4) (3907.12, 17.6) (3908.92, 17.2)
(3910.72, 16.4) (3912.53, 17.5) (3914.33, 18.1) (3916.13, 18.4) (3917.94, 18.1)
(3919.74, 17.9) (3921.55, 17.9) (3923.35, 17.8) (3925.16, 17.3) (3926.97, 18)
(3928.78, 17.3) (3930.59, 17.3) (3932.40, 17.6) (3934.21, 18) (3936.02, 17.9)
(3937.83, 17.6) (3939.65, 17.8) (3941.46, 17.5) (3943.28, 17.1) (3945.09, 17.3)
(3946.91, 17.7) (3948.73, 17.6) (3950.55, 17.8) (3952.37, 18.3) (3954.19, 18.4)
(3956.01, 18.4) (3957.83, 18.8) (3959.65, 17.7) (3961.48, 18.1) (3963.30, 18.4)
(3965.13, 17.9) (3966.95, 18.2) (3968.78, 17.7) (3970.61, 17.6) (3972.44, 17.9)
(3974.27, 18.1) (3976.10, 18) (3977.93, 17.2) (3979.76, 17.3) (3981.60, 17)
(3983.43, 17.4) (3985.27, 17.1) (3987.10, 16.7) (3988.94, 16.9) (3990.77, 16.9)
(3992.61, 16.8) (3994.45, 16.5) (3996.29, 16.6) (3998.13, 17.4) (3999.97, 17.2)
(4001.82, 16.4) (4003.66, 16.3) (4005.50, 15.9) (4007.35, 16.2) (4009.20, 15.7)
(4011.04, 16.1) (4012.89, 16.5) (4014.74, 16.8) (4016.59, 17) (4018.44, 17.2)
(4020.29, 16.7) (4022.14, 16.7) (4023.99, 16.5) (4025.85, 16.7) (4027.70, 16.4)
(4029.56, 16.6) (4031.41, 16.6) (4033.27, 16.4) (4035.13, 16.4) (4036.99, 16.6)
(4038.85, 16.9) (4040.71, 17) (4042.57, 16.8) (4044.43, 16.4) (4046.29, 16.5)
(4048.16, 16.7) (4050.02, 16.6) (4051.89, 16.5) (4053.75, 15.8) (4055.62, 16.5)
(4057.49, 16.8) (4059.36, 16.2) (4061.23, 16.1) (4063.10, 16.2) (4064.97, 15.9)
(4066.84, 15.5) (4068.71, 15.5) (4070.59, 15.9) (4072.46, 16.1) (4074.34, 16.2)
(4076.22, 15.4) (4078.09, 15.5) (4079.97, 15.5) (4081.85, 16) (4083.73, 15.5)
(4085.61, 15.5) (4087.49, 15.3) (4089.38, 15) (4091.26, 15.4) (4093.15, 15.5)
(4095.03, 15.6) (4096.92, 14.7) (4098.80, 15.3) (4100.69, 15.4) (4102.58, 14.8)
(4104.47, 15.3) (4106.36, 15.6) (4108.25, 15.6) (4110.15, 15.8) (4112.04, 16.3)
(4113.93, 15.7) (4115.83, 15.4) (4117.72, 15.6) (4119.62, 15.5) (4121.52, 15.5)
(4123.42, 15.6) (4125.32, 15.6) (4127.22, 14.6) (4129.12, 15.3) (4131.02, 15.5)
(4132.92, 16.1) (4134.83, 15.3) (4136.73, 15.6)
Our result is 2.9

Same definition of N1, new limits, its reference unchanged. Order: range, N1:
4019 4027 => 0.7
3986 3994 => 1.5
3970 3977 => -0.4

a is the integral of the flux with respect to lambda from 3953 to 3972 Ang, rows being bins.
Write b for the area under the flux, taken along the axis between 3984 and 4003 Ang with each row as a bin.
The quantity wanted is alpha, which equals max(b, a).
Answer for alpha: 344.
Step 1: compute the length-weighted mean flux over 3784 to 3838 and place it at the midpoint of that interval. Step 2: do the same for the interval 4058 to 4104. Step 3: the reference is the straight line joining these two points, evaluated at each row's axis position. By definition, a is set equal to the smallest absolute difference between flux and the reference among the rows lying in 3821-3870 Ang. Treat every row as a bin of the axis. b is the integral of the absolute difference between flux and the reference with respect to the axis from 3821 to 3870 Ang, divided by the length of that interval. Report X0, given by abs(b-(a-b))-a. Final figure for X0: 1.0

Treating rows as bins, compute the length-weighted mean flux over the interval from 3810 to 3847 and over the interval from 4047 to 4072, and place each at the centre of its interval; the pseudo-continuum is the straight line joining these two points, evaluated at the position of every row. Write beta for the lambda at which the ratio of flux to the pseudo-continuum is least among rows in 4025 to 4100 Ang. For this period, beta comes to 4096.92 Ang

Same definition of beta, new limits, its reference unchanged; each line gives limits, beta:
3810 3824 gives 3823.47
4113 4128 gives 4127.22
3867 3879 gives 3867.74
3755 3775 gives 3774.48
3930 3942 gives 3930.59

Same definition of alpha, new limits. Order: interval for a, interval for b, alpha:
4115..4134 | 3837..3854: 305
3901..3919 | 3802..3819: 321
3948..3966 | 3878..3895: 327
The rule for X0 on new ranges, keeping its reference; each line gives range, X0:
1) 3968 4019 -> 0.9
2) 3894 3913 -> 0.6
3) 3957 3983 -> 1.4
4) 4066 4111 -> 0.5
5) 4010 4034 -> 0.6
